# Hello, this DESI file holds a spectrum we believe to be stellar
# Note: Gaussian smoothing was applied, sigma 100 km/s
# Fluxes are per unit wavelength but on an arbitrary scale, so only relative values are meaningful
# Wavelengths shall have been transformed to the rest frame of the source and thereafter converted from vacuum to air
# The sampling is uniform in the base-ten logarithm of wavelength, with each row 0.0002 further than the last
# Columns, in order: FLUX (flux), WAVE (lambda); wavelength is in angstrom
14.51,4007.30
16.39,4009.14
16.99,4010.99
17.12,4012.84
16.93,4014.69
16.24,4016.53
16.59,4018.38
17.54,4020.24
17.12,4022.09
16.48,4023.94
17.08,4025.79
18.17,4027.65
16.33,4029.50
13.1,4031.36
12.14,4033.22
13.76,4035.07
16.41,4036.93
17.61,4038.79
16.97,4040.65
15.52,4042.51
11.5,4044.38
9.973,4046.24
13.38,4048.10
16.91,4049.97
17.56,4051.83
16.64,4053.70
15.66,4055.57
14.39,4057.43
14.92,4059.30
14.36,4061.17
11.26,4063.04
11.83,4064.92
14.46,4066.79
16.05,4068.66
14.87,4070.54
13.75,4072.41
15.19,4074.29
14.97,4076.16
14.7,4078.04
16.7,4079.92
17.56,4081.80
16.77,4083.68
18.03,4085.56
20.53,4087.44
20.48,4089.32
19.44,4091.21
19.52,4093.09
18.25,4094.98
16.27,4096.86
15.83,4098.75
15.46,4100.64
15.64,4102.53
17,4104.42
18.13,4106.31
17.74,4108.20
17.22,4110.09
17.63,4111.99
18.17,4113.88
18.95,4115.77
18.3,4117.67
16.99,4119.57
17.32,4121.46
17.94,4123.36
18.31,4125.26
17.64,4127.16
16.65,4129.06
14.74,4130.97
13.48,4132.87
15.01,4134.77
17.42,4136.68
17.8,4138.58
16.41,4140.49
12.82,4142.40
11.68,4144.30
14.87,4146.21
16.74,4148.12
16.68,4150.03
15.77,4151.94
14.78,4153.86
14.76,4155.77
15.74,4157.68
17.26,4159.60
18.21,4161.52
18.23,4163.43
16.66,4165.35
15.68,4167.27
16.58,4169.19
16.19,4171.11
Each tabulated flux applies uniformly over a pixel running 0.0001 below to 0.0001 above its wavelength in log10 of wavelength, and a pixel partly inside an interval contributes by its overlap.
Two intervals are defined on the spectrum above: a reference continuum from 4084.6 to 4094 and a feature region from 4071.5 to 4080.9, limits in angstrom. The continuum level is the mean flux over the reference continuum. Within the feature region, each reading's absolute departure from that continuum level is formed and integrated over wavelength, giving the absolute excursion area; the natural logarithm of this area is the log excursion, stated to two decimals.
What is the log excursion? 3.75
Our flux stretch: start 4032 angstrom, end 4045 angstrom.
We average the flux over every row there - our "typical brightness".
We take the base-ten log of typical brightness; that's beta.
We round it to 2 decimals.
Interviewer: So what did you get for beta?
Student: 1.17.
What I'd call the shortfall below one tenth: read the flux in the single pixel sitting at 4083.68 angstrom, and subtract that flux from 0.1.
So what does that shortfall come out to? -16.7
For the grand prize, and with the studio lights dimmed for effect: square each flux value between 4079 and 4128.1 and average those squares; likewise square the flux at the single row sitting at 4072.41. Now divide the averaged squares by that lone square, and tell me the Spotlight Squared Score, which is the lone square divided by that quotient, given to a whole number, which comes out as 113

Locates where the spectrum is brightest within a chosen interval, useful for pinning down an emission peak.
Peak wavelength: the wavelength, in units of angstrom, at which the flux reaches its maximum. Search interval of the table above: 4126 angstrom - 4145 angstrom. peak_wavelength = 4138.58 angstrom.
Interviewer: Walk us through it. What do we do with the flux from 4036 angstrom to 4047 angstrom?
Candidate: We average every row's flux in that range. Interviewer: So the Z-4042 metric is 14.7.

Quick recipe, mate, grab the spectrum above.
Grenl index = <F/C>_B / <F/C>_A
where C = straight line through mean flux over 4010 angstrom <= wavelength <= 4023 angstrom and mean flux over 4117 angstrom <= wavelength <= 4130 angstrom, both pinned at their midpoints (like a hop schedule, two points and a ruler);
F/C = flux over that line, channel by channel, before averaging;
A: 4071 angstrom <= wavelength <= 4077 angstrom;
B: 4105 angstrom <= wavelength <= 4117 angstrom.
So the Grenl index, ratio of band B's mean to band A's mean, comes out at 1.21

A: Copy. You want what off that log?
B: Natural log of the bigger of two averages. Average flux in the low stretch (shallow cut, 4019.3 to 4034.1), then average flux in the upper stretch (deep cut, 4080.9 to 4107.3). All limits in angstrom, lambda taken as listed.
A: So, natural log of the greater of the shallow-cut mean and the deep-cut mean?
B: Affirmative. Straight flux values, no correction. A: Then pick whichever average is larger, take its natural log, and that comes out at 2.88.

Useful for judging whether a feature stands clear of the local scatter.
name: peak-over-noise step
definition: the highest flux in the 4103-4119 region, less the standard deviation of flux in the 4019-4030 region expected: 18.3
